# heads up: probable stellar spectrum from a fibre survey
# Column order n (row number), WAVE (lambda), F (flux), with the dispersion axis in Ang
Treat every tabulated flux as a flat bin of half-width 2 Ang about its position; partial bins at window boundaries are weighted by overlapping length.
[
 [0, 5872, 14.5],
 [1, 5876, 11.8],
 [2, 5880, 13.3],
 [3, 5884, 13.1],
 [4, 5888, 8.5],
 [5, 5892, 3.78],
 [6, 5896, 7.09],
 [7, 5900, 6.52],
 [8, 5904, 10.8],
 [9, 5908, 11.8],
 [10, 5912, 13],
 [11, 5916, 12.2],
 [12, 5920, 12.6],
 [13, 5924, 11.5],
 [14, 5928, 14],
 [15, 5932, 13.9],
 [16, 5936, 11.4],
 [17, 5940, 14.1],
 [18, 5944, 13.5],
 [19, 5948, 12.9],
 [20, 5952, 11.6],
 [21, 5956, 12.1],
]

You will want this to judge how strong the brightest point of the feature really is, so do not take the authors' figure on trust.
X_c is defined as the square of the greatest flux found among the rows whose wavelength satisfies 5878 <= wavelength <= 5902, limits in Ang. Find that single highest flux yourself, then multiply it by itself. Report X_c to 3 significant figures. 177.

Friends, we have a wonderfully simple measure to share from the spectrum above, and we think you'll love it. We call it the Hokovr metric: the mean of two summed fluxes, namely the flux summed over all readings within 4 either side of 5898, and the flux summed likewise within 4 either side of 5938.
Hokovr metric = 19.6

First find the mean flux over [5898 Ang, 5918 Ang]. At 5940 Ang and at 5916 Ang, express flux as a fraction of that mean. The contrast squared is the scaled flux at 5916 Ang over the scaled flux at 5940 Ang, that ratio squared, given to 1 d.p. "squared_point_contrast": 0.7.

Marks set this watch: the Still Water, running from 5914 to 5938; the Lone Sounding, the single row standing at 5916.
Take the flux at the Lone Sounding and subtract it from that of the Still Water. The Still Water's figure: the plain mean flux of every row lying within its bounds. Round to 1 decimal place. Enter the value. 0.4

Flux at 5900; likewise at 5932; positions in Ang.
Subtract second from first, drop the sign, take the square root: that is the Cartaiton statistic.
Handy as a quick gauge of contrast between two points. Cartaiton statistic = 2.7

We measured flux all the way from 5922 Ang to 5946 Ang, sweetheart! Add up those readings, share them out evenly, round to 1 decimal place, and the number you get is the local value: 13.1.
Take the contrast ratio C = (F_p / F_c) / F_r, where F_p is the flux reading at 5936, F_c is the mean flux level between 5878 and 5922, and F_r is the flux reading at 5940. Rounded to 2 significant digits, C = 0.079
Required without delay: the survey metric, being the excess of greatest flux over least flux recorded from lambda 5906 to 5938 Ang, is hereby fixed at 2.6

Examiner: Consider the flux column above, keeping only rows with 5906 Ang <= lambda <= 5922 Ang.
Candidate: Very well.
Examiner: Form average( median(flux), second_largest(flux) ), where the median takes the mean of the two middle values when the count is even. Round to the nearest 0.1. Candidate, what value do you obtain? 12.5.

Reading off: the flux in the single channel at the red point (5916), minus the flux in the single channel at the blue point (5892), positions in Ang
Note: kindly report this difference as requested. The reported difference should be 8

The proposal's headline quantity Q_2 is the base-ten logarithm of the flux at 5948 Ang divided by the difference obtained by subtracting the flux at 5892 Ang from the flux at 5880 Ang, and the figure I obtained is 0.13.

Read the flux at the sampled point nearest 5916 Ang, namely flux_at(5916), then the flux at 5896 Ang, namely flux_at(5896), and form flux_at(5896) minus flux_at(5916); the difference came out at -5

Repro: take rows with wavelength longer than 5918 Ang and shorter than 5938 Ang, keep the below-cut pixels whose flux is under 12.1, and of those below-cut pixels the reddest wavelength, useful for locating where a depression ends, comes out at 5936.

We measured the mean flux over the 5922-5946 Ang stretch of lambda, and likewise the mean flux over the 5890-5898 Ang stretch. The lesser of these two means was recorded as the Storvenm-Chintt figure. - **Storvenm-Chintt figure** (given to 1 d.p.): 5.4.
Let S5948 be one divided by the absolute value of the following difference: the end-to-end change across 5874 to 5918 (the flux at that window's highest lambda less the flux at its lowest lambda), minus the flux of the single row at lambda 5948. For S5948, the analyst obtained 0.080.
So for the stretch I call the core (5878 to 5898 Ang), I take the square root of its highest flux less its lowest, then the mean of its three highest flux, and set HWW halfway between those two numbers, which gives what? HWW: 7.36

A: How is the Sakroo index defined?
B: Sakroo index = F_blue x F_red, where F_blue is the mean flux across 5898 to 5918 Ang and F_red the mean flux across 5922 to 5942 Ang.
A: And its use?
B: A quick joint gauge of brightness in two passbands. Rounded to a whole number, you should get 141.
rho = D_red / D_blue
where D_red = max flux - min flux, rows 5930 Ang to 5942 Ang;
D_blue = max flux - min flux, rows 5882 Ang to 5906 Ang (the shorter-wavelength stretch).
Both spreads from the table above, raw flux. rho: 0.29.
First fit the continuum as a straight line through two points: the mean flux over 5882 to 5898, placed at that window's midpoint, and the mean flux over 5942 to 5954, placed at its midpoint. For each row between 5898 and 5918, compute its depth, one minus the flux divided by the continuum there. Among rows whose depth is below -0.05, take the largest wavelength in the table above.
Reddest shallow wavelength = 5916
